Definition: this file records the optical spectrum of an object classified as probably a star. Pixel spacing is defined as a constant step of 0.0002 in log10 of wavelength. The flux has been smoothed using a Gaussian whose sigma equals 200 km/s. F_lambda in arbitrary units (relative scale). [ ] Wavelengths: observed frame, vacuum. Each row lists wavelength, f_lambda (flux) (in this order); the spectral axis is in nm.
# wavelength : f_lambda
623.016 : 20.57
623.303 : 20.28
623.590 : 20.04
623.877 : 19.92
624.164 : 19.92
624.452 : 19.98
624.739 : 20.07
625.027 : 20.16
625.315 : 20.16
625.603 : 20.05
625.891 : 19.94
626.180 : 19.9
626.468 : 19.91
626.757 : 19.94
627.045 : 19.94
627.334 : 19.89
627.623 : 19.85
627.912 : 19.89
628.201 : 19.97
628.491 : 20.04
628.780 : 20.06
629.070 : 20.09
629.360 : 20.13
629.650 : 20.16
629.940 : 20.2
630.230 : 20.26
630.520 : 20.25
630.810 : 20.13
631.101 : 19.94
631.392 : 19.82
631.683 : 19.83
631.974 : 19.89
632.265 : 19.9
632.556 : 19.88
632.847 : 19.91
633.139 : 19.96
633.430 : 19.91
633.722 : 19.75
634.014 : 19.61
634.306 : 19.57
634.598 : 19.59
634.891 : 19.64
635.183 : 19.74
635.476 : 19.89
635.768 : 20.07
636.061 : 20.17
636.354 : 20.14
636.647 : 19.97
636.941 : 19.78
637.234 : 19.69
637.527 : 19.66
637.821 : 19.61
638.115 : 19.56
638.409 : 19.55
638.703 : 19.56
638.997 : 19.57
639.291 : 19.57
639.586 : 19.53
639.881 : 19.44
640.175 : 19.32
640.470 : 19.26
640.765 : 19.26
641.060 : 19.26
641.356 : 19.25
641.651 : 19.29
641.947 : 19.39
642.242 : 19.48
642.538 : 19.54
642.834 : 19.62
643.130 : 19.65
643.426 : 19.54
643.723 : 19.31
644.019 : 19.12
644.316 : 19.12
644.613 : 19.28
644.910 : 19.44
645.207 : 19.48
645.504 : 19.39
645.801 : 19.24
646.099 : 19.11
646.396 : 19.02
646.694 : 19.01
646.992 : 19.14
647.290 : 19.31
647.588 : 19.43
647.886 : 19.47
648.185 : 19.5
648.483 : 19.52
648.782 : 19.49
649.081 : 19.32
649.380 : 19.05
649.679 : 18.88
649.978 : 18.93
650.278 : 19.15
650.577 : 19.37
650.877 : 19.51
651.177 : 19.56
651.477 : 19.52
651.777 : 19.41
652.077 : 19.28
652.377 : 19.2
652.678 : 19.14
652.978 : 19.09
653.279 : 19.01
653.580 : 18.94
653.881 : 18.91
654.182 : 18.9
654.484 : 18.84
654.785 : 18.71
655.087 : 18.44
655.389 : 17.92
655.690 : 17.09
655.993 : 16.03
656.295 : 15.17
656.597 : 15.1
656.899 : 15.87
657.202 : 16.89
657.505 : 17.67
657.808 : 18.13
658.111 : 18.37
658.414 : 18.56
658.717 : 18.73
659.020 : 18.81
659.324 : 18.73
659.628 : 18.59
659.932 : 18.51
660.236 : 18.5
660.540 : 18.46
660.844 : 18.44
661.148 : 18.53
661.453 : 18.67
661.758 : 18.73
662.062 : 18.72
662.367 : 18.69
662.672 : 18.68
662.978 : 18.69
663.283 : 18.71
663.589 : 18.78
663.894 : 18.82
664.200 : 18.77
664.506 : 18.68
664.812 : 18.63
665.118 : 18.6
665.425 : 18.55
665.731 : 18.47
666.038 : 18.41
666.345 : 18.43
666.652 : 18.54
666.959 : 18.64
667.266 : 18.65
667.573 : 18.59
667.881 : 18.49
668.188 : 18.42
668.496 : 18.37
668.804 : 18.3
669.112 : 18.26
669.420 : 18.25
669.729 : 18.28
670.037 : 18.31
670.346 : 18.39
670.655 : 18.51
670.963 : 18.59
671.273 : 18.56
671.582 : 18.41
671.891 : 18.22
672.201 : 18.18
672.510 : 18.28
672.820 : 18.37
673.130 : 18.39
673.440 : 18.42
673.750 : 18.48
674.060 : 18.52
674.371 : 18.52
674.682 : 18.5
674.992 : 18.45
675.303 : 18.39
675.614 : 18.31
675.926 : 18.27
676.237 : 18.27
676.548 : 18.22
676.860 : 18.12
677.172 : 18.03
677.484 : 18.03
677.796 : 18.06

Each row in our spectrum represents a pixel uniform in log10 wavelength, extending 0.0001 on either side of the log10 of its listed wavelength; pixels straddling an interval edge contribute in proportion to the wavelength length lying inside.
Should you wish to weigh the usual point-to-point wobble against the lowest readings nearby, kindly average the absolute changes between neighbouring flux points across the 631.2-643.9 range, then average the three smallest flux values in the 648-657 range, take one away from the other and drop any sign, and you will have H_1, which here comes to 15.31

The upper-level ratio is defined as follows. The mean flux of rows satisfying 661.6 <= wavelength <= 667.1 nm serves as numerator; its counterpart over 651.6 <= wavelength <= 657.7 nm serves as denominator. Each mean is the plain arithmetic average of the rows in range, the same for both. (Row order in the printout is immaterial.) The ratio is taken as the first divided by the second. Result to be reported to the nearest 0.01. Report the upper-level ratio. 1.04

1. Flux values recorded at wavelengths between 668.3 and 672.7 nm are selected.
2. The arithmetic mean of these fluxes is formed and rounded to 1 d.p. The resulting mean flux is 18.4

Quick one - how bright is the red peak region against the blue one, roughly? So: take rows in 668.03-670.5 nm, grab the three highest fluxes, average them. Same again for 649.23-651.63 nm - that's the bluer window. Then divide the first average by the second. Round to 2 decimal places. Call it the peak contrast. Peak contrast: 0.94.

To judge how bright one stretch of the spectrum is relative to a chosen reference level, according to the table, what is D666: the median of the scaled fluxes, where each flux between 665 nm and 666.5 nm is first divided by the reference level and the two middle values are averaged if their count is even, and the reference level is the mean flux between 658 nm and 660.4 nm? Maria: 0.99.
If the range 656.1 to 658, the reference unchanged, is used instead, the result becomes 0.88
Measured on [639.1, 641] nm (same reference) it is 1.04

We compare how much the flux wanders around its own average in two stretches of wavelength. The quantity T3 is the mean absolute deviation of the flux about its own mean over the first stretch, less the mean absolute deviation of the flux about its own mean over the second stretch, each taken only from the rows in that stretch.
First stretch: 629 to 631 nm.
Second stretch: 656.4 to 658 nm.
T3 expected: -0.94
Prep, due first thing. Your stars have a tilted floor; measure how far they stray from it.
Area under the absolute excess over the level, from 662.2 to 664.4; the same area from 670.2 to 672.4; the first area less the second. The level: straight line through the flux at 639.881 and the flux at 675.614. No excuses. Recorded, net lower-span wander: -0.13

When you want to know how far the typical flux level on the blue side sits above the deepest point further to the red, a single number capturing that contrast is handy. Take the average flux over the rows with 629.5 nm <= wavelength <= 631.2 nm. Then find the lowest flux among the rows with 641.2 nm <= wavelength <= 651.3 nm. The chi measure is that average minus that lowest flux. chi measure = 1.3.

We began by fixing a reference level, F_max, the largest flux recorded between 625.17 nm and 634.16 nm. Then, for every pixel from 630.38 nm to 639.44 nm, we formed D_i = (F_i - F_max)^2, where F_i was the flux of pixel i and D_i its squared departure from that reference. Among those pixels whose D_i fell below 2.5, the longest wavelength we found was 639.291 nm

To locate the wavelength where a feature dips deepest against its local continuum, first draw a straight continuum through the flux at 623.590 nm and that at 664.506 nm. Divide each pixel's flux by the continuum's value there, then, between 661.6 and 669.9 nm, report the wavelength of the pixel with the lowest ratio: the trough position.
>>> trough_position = 669.112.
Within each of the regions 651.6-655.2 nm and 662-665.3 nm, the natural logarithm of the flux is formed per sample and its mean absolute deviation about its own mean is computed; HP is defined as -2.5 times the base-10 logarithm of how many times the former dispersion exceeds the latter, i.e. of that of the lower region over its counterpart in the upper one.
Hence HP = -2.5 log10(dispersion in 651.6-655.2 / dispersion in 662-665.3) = -1.5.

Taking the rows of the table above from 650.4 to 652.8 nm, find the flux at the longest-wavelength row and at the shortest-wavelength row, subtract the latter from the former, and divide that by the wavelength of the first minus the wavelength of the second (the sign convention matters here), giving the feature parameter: -0.11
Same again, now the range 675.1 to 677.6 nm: -0.17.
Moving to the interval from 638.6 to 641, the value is -0.15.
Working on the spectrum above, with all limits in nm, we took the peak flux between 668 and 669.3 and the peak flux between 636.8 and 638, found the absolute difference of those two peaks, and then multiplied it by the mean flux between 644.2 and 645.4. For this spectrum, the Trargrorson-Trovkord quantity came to 26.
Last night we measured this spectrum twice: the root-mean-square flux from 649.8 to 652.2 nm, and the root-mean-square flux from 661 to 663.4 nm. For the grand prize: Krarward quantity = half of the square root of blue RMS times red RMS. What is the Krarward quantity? 9.5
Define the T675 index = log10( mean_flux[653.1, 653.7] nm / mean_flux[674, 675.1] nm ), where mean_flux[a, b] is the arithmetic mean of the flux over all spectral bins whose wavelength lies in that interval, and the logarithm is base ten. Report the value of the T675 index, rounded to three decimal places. 0.011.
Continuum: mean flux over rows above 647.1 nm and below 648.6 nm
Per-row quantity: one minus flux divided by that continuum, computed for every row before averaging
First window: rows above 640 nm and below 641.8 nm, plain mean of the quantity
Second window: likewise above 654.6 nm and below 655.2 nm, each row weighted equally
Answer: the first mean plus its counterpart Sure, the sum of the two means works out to 0.05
